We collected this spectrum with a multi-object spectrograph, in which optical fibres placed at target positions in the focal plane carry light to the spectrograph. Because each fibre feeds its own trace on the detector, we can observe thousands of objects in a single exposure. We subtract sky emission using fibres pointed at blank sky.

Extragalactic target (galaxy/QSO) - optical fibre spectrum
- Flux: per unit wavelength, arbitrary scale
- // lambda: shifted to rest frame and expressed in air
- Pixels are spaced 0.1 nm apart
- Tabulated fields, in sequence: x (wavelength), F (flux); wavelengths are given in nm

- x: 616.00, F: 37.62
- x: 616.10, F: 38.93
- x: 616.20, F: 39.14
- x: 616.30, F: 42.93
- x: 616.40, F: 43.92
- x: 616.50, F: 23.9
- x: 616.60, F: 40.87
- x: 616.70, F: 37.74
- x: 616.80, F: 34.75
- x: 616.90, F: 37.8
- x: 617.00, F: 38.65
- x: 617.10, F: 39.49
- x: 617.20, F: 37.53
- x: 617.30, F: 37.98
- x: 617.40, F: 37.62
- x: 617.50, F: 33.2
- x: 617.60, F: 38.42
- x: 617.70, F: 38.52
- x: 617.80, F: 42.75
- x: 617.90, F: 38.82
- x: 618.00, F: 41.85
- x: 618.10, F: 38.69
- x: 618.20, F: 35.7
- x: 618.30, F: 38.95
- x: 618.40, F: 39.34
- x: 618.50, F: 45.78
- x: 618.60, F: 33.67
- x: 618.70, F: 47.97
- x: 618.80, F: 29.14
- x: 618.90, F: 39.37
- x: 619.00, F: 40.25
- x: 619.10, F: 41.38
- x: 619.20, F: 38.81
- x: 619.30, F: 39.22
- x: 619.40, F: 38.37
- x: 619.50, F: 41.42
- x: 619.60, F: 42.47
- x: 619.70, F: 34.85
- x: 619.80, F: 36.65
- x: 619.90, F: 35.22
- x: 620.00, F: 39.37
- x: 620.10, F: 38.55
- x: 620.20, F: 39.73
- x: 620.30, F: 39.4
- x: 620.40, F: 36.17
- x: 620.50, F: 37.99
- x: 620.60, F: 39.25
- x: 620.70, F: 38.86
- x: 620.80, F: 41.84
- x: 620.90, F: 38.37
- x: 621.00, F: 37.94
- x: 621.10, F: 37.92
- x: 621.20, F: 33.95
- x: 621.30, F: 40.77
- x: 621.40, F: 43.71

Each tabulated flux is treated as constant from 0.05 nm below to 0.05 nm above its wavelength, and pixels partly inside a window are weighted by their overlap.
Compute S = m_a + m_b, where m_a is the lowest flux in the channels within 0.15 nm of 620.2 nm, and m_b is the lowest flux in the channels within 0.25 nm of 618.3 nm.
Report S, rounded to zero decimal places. 74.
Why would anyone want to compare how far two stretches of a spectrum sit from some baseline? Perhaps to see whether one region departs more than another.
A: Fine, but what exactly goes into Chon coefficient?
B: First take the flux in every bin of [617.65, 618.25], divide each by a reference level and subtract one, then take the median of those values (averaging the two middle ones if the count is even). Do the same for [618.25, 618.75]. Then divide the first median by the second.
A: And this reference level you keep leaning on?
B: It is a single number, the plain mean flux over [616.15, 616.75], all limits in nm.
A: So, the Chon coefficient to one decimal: 0.5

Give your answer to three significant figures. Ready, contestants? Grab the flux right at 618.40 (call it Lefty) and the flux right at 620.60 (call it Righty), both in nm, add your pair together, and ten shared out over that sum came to 0.127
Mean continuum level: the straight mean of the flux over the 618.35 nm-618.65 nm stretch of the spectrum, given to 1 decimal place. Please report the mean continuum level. 39.6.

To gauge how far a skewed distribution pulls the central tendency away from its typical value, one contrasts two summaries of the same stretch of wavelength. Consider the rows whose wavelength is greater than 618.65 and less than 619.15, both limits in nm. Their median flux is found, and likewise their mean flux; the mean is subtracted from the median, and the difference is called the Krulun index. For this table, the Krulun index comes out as 0.63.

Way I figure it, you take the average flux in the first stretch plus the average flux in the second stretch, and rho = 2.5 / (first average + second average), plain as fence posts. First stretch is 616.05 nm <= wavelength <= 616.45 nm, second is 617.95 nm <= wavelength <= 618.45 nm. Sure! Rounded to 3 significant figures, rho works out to 0.0312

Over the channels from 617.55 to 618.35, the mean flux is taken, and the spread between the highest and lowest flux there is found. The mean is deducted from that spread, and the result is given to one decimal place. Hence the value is -32.2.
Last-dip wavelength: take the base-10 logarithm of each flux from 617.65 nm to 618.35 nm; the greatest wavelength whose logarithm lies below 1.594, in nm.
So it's 618.30 nm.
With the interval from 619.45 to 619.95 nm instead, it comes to 619.90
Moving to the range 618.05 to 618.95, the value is 618.80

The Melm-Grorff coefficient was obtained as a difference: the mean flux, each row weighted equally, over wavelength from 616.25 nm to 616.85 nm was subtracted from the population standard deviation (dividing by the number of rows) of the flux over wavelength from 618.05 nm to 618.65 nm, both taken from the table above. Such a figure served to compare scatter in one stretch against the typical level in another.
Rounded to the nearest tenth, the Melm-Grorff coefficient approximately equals -33.6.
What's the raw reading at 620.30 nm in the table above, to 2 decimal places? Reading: 39.40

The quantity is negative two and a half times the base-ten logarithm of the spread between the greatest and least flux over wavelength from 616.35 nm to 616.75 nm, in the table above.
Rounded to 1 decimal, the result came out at -3.3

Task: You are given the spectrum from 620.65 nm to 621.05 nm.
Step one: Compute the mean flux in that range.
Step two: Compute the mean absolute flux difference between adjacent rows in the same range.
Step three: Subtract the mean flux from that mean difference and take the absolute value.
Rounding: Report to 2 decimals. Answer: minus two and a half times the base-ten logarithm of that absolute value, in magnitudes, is -3.92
